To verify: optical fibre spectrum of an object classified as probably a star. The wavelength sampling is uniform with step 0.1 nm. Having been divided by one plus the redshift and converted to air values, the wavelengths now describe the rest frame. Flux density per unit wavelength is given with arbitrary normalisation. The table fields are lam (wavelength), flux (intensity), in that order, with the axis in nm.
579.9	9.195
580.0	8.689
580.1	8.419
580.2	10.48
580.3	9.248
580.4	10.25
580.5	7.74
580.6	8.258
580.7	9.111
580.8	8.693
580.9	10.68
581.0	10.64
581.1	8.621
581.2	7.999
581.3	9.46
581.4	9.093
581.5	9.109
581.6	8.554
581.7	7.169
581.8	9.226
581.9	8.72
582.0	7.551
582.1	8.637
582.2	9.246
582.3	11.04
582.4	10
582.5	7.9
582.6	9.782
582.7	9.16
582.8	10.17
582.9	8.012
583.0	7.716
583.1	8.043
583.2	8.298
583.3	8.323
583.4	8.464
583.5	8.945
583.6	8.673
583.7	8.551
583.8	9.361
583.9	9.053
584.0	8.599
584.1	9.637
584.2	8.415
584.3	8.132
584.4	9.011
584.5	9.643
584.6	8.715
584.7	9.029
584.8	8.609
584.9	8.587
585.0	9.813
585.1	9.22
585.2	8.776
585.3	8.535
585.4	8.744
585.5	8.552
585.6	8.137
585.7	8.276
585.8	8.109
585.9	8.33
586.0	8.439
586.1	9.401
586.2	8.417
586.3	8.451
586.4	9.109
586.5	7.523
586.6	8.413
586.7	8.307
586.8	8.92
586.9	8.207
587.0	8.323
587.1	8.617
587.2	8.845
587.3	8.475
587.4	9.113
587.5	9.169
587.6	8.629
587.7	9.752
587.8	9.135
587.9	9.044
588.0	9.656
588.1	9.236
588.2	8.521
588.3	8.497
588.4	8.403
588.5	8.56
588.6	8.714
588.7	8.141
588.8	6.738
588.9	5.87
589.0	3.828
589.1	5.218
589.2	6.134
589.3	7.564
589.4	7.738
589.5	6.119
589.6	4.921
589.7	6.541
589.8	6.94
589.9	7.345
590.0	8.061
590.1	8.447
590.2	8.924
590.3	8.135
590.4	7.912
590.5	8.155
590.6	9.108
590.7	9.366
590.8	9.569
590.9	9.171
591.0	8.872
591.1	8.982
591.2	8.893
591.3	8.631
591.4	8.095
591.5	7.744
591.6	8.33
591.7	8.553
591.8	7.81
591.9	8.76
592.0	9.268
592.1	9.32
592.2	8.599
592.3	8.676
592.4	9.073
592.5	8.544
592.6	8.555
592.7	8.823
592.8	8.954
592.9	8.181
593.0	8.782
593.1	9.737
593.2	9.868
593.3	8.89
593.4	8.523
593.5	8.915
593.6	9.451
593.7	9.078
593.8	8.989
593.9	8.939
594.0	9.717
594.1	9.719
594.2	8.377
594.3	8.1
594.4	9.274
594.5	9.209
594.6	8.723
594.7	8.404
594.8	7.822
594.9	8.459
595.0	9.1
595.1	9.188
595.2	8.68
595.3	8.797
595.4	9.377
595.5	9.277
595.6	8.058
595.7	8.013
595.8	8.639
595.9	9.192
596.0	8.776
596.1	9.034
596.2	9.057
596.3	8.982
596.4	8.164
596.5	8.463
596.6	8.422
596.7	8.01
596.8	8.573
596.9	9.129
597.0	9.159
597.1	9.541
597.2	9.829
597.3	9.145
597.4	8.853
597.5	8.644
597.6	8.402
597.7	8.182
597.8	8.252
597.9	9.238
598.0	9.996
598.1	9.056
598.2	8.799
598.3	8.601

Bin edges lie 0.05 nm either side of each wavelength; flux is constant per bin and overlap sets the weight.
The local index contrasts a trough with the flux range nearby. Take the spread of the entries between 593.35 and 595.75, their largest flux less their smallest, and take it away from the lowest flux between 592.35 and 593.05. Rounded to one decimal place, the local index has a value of 6.3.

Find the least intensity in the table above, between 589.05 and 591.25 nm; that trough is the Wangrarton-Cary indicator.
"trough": 4.921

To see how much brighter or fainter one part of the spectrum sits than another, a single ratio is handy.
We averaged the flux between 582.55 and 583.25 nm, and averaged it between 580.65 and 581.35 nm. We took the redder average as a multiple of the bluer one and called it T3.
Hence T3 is 0.94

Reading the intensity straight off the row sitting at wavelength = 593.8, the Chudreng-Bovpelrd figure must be 8.989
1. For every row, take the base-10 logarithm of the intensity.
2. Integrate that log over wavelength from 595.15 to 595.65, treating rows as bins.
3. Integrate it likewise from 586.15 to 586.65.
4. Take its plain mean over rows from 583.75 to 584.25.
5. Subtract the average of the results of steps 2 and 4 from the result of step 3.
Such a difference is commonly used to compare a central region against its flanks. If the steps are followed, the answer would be -0.252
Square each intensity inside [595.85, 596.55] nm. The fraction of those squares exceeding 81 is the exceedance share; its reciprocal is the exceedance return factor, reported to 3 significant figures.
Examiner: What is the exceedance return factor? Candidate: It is 2.33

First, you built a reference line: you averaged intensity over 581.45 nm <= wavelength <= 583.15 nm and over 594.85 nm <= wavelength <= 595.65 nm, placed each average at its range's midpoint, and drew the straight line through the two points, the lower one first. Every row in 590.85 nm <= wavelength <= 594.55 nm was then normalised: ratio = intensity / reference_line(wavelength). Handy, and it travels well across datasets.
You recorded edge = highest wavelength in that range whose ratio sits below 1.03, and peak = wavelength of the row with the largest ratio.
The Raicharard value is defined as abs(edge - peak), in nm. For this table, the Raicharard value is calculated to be 1.10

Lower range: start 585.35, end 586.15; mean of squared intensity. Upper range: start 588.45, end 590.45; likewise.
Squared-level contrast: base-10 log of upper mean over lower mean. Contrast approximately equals -0.14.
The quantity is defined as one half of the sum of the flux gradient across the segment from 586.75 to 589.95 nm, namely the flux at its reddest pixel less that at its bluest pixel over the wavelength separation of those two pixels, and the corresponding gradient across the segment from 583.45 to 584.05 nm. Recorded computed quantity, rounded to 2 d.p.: -0.60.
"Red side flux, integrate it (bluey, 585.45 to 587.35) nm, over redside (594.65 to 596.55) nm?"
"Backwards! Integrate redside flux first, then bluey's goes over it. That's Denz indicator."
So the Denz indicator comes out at 0.972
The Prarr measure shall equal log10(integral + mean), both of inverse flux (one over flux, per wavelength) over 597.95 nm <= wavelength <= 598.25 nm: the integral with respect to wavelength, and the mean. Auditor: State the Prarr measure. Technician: -0.85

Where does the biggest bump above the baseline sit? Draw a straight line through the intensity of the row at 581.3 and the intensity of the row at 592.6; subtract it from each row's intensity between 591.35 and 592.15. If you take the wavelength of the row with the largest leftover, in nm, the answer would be 592.1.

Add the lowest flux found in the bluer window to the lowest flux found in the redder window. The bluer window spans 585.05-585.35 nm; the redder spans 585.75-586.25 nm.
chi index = 16.6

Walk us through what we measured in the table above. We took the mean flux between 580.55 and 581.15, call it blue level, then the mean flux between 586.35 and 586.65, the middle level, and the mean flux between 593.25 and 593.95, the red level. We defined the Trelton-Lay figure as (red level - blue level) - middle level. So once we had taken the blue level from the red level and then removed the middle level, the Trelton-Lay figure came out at -8.7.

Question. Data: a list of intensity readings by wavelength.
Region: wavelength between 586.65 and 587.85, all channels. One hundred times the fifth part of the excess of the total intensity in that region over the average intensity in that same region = 1934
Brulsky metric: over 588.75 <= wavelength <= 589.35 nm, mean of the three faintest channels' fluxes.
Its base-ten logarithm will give 0.697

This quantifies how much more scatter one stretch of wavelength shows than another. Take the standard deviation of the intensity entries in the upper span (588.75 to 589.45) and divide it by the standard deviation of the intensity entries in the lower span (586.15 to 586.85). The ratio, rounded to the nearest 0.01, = 2.70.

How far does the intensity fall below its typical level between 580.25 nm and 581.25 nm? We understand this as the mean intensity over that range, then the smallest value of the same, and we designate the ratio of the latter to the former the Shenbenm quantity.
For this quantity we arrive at 0.85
